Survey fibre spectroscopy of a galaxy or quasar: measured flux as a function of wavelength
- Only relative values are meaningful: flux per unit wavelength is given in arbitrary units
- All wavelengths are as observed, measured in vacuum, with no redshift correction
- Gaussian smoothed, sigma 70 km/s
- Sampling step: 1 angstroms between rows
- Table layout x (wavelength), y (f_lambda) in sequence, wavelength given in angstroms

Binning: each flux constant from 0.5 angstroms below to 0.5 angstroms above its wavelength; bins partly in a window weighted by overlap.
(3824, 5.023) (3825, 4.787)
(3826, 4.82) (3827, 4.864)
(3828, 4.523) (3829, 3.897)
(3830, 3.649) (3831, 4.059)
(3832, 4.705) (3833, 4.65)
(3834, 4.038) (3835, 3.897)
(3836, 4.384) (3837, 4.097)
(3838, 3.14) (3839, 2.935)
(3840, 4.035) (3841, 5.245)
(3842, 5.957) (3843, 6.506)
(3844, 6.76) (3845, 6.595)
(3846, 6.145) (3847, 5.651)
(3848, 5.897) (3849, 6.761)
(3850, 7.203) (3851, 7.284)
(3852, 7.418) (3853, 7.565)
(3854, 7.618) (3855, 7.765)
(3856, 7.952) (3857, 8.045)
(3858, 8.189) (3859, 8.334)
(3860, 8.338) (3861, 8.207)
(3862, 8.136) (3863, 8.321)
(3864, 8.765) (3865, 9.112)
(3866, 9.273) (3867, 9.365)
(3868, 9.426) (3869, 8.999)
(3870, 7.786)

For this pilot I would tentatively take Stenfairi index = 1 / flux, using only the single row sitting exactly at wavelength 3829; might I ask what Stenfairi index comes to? 0.26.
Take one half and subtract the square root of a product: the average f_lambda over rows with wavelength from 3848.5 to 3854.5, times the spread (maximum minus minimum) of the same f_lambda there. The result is -2.0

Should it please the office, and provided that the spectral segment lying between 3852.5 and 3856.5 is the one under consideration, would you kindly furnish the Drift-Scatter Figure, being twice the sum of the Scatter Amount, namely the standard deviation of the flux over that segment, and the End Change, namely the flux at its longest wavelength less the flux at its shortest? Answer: 1.1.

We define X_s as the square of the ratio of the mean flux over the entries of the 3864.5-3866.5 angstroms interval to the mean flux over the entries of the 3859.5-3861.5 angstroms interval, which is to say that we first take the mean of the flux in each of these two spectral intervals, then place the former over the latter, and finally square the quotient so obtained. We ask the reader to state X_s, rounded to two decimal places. 1.23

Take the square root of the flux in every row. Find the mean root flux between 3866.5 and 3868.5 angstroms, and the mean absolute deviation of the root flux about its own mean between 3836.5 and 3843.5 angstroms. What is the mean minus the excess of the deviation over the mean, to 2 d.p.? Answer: 5.86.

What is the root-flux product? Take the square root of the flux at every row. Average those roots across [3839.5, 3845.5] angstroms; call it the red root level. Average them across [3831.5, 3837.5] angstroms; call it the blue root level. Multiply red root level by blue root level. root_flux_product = 4.99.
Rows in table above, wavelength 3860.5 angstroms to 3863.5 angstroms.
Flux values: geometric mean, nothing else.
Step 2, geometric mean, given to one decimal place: 8.2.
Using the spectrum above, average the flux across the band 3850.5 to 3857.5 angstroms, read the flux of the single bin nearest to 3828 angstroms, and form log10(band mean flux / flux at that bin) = 0.23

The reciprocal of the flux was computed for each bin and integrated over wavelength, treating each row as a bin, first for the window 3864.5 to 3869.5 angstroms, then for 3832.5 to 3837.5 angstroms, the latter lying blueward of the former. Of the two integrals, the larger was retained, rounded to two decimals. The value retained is 1.19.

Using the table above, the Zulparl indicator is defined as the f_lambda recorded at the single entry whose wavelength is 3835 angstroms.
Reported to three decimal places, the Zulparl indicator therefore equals 3.897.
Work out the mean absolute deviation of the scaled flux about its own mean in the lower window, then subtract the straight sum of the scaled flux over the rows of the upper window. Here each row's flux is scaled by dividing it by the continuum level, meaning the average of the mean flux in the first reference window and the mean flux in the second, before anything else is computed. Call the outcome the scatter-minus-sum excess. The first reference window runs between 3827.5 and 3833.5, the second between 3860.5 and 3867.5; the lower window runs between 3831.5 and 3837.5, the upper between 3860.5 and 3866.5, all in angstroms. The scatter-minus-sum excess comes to -7.9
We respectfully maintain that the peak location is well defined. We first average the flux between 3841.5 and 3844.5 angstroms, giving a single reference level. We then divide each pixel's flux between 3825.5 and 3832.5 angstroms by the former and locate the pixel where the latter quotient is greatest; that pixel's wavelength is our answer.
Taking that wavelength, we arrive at 3827 angstroms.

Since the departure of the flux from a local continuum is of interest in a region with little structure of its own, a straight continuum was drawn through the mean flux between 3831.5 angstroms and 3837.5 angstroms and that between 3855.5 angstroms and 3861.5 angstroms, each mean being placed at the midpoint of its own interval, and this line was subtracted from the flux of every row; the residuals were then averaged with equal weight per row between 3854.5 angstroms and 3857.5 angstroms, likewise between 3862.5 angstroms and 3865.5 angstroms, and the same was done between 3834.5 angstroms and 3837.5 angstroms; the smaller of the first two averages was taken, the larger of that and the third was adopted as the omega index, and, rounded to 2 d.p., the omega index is -0.33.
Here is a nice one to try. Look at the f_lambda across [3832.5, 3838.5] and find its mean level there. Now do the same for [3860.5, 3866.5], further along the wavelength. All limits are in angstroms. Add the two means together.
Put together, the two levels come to 12.7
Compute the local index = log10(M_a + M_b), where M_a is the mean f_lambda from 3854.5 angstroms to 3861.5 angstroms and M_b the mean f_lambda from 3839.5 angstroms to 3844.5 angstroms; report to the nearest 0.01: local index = 1.14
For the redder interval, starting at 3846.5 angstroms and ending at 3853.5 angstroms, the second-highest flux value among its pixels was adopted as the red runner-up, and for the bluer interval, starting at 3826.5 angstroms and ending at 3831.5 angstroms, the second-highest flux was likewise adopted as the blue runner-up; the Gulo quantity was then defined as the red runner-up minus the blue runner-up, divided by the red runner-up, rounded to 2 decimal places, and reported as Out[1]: 0.39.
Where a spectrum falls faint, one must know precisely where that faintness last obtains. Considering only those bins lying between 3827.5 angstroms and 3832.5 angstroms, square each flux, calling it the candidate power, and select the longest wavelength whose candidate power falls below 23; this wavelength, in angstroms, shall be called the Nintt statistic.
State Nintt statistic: 3832 angstroms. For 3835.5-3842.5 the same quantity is 3840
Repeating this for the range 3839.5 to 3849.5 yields 3840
